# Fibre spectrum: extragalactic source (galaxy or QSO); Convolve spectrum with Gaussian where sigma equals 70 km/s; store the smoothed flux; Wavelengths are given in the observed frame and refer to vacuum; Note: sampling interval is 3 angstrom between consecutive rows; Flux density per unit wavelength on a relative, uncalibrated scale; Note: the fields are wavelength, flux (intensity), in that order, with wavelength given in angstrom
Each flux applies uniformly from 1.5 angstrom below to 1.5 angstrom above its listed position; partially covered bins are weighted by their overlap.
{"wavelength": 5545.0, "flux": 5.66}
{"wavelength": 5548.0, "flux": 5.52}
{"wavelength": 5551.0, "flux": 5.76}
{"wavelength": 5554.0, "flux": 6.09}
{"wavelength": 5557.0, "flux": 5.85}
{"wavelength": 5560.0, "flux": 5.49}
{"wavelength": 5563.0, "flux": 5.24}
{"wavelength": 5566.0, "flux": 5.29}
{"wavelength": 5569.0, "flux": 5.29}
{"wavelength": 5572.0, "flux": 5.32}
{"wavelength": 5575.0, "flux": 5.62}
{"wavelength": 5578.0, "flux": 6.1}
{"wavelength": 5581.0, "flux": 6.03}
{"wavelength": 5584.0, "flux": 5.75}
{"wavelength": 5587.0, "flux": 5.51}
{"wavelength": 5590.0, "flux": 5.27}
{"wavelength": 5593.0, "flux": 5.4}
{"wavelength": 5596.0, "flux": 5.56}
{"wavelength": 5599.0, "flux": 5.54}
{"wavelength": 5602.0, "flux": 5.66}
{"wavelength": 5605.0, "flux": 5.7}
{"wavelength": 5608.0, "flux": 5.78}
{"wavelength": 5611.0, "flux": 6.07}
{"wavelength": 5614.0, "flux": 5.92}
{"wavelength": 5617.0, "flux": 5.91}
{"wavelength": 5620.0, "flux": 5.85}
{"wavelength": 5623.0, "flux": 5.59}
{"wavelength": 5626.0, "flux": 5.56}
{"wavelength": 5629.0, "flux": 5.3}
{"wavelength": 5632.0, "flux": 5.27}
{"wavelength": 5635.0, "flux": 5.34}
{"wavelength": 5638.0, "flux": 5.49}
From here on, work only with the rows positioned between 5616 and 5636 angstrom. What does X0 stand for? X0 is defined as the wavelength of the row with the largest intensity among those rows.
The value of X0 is 5617.0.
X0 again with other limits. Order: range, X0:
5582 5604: 5584.0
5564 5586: 5578.0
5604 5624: 5611.0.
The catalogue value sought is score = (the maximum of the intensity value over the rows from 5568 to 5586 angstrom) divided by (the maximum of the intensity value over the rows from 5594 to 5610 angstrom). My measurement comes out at 1.06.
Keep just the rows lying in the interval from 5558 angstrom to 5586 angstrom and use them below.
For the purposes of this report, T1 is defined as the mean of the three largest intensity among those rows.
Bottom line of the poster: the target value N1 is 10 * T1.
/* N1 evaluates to 59.6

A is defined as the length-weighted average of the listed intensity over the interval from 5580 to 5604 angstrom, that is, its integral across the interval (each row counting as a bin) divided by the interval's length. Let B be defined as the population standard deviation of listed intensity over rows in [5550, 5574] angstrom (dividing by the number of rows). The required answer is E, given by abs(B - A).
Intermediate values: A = 5.58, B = 0.30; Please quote 5.28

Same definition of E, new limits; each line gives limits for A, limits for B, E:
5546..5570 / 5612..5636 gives 5.32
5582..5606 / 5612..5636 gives 5.30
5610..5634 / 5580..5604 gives 5.45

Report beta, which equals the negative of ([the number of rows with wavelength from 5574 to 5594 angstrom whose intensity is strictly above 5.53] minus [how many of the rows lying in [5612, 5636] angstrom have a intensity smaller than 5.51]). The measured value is -1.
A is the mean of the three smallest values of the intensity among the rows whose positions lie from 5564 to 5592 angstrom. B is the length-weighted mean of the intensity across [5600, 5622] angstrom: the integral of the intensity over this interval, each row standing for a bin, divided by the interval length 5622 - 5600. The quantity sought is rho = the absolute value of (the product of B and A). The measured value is 30.8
